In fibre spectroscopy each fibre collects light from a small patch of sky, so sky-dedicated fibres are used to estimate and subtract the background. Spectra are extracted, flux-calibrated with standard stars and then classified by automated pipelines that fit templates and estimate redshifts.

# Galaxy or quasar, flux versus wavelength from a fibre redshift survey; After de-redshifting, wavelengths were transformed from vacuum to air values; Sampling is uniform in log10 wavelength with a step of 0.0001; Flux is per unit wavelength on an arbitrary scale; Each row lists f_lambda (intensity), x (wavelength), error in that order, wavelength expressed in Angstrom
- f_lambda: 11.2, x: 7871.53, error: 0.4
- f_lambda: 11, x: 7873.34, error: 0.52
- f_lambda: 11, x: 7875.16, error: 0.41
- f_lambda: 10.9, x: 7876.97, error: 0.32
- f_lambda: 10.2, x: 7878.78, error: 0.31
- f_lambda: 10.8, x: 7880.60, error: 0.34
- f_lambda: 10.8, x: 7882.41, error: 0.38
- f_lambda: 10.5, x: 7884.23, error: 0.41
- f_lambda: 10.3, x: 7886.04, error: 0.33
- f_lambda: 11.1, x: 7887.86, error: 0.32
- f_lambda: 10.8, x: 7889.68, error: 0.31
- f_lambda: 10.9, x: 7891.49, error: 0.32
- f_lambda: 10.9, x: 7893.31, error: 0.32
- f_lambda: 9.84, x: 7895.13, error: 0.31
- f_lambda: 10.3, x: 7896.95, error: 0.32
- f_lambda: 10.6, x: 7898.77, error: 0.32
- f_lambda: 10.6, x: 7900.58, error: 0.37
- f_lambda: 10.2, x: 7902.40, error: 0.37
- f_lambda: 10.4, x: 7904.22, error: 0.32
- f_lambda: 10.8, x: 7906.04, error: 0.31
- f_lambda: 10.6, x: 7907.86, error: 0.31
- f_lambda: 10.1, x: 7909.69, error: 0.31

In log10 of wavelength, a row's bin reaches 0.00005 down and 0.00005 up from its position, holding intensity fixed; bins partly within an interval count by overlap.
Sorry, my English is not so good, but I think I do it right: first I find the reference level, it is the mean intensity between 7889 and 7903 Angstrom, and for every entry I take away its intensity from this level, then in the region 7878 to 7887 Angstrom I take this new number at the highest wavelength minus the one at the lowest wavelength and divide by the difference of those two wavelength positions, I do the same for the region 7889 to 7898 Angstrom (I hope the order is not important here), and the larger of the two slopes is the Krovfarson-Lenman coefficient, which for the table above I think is 0.07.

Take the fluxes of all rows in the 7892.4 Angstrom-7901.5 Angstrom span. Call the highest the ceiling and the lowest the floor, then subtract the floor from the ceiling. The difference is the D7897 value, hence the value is 1.1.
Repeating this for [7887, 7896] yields 1.3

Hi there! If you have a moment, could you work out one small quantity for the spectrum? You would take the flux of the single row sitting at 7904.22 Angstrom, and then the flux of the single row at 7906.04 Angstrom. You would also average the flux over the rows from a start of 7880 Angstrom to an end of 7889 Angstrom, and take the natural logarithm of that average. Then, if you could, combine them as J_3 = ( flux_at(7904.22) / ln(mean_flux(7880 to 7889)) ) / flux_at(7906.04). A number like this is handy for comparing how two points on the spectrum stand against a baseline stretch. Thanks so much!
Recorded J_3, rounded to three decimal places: 0.406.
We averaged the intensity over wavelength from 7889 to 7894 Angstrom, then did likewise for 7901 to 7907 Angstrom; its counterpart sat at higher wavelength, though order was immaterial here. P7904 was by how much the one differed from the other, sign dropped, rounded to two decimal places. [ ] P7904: 0.40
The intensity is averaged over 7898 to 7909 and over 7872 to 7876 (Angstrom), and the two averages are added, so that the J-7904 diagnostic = 21.5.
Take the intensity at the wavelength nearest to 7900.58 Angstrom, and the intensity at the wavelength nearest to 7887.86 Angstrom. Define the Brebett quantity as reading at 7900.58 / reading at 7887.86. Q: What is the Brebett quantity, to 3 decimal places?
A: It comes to 0.955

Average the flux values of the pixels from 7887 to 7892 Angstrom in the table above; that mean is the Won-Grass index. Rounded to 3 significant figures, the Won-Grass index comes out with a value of 10.9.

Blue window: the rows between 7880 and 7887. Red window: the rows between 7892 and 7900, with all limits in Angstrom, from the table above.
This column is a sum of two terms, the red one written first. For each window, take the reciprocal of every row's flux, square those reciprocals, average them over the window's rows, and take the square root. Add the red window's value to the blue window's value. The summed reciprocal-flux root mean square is 0.191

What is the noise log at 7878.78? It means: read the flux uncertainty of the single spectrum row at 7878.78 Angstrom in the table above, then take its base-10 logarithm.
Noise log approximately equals -0.509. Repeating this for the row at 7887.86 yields -0.495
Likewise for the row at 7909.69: -0.509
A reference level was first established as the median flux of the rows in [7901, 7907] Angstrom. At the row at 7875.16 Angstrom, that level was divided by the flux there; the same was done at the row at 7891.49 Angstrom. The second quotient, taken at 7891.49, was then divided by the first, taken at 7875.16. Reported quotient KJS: 1.01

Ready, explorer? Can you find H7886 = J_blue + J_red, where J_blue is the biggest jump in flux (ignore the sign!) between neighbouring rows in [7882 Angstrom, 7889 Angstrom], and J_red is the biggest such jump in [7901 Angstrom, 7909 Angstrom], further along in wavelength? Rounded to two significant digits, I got 1.2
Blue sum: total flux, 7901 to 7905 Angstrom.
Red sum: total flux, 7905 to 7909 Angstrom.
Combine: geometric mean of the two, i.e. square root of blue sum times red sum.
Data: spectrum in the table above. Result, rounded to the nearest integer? 21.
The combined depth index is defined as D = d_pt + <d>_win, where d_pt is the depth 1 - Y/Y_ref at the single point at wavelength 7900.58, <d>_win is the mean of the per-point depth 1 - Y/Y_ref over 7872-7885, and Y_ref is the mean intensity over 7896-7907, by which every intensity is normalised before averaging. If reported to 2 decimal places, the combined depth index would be -0.04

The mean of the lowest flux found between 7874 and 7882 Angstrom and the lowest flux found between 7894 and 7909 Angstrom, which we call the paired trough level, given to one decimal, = 10.0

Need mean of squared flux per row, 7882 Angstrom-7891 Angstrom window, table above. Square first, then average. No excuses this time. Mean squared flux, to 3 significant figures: 115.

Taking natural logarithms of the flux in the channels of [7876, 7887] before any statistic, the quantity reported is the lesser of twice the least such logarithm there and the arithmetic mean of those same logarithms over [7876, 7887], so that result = 2.36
